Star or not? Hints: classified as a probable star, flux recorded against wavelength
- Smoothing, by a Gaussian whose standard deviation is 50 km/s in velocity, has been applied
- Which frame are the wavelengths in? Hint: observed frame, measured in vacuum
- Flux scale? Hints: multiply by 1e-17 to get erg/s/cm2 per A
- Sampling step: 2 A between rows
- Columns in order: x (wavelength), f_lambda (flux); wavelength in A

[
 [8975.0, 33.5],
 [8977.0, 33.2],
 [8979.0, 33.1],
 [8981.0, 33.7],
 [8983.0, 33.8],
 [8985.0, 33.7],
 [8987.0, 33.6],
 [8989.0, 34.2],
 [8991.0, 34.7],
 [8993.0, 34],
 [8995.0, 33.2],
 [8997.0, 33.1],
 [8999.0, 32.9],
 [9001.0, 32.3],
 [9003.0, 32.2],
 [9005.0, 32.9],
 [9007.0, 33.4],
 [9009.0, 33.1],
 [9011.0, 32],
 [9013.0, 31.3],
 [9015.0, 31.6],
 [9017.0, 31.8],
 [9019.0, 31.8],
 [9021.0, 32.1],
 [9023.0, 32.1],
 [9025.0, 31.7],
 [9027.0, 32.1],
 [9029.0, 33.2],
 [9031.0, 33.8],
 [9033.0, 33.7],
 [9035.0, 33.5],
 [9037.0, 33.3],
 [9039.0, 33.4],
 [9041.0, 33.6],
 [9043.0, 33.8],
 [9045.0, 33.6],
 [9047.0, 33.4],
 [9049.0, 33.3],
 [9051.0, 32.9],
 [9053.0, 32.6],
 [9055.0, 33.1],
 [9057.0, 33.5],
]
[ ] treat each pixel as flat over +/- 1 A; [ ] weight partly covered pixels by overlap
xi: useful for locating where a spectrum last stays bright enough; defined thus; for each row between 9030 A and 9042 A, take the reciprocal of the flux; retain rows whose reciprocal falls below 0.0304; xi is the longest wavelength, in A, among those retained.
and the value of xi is 9041.0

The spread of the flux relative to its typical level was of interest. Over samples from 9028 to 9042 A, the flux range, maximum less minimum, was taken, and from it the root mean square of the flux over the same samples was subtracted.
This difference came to -32.9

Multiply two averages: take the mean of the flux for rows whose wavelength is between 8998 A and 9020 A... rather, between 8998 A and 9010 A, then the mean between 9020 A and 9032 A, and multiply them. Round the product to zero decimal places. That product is 1066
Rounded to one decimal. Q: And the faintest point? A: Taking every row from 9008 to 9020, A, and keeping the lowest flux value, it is 31.3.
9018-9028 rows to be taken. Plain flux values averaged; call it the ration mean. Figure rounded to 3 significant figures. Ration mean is 32.0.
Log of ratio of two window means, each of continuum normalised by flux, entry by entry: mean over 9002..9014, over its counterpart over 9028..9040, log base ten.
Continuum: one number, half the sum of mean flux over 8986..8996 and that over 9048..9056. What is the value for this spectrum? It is 0.013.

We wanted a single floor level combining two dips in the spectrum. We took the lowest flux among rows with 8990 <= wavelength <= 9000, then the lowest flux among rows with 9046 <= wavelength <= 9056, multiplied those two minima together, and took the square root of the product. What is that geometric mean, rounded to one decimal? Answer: 32.7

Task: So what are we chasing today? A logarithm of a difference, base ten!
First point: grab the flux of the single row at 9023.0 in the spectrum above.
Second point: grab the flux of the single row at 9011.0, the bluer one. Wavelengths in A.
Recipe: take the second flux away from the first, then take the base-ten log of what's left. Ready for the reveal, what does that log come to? -1.0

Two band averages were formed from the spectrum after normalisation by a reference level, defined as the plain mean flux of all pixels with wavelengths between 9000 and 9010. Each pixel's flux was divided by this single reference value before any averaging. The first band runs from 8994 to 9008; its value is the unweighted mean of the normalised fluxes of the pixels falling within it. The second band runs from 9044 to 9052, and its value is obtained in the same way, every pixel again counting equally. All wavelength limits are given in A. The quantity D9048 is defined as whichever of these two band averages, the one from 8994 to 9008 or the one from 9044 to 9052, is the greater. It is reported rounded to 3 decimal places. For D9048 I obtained 1.016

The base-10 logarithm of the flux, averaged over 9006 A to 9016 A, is 1.51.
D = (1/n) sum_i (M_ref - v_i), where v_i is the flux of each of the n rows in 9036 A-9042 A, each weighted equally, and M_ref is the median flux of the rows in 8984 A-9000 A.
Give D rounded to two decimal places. 0.22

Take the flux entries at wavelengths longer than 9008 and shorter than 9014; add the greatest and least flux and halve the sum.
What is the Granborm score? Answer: 32.2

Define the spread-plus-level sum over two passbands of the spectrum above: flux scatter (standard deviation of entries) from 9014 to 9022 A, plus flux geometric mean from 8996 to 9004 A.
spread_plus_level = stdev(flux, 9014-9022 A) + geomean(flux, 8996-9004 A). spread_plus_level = 32.8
